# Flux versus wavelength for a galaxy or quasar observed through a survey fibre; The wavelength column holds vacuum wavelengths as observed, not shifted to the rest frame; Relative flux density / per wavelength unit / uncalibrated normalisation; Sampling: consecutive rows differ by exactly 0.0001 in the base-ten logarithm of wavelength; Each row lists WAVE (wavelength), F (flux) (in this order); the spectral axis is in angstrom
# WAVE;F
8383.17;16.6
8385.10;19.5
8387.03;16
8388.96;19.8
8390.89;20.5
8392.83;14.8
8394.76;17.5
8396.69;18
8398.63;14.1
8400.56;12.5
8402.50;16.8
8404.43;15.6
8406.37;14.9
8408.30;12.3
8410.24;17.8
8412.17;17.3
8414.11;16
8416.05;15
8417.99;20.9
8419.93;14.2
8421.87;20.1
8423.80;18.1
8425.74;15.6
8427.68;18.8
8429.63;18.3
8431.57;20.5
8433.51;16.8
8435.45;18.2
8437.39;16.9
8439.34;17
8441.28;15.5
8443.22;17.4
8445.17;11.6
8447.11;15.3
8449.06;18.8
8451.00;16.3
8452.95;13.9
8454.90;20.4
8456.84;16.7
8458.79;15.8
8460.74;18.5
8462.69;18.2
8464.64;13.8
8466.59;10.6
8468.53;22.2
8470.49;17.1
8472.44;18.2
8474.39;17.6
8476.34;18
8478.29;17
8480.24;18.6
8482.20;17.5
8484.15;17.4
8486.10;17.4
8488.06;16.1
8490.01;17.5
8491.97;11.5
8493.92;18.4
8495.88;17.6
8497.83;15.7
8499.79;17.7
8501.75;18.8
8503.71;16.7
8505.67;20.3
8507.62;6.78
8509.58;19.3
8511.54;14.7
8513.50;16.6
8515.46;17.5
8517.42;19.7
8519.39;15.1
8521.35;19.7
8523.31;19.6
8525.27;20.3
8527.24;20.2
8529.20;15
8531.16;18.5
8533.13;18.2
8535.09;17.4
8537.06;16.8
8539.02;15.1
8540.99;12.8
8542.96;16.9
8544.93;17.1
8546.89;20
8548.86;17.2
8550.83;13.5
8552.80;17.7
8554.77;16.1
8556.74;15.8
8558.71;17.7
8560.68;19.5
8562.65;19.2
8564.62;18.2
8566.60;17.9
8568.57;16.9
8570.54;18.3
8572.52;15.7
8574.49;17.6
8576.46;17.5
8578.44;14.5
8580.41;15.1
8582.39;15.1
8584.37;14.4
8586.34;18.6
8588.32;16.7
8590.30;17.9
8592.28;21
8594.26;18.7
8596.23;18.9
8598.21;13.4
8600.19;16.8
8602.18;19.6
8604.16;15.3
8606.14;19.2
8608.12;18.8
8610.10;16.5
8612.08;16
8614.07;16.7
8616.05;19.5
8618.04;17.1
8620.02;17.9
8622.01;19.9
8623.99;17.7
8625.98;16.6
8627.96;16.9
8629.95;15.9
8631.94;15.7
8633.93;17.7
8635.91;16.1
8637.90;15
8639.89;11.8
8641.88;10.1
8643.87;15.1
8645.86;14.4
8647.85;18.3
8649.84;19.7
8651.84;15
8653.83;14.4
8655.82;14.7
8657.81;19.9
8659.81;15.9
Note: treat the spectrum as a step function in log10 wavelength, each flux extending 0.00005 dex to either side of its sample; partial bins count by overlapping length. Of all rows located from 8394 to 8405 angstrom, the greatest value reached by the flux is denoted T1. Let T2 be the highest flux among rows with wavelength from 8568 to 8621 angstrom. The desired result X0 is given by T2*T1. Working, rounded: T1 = 18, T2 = 21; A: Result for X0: 378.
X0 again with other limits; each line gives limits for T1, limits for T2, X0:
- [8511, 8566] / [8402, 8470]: 451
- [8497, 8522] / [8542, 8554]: 406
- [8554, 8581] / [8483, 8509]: 396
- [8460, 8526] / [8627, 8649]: 406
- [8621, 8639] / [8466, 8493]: 442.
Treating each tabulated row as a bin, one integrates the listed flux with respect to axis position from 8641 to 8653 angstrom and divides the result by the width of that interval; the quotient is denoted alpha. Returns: 15.5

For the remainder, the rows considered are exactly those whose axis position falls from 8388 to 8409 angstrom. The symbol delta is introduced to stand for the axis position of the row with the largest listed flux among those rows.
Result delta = 8390.89 angstrom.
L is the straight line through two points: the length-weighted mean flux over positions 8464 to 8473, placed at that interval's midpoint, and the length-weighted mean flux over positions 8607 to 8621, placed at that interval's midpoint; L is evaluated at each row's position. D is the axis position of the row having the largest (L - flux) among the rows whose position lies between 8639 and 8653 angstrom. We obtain 8641.88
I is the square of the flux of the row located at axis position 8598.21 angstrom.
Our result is 180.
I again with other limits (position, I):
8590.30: 320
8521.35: 388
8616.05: 380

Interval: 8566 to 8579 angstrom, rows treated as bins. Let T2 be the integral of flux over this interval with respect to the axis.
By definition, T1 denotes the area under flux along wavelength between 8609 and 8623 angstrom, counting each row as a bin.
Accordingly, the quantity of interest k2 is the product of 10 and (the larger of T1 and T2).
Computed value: 2473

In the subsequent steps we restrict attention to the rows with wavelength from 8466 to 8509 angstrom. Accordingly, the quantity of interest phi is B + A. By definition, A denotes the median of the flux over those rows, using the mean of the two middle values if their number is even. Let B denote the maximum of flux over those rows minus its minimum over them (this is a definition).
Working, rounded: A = 17.50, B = 15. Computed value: 32.9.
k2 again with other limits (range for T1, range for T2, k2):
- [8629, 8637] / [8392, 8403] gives 1713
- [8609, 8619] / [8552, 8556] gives 1717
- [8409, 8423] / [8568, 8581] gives 2414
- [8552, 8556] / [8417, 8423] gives 1104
